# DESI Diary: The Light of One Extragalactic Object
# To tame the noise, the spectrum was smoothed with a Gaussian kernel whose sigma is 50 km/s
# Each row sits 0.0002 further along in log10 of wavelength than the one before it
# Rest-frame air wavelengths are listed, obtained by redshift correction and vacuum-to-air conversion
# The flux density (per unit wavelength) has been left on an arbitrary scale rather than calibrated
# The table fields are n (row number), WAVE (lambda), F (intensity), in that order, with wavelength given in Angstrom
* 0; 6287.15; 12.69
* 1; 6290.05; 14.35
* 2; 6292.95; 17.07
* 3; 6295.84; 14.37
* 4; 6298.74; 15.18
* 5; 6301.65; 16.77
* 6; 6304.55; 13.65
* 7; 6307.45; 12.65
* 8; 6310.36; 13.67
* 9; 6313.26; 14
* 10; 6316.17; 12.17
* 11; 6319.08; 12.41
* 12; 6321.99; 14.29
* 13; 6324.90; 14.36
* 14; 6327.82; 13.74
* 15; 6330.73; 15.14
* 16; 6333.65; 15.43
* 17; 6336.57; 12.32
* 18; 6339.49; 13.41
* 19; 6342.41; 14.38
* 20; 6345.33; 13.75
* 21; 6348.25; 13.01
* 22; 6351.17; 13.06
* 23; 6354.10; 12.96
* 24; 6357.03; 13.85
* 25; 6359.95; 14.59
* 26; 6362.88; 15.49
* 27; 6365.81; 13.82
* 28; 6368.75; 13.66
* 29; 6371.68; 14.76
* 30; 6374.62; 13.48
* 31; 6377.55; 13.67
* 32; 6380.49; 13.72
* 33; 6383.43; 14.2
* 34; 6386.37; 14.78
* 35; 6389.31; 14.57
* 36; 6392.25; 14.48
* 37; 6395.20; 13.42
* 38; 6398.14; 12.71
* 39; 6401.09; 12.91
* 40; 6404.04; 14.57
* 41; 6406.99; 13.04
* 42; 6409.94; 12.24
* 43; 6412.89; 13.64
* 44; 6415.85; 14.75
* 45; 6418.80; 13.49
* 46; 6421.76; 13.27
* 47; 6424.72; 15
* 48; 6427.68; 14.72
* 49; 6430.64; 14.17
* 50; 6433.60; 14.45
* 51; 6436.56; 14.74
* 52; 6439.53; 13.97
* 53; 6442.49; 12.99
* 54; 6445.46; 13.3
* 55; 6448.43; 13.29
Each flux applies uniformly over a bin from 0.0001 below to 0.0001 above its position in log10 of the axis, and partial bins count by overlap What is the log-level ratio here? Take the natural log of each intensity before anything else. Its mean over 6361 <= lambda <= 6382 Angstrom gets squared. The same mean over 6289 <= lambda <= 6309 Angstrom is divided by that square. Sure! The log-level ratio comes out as 0.385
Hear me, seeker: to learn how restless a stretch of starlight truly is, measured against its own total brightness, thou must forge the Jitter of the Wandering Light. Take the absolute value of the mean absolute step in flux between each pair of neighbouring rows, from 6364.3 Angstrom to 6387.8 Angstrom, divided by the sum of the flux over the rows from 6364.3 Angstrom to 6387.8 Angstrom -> 0.0049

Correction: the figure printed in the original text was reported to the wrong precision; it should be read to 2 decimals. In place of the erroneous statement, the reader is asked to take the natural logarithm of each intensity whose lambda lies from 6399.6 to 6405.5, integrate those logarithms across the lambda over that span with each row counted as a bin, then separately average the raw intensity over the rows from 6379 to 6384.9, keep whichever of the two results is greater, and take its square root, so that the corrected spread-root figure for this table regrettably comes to 3.93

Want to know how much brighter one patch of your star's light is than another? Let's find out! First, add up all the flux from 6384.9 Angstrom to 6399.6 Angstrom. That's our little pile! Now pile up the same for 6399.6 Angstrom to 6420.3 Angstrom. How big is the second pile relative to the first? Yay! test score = 1.36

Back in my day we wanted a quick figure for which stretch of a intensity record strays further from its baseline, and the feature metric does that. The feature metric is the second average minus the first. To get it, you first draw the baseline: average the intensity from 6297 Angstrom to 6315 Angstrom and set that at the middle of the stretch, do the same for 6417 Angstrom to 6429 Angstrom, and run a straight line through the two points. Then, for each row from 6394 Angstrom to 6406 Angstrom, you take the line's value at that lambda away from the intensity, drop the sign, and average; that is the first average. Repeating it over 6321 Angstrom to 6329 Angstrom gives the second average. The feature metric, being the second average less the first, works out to -0.8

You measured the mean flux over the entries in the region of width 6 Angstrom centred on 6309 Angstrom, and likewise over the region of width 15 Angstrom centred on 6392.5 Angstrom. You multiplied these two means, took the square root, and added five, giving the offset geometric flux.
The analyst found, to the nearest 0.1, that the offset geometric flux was 18.6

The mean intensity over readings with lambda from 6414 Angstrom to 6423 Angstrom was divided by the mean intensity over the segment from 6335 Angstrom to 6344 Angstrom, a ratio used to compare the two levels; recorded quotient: 1.03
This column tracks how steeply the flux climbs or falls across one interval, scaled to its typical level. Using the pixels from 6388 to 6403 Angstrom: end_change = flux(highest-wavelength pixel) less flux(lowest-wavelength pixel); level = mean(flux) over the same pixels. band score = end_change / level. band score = -0.122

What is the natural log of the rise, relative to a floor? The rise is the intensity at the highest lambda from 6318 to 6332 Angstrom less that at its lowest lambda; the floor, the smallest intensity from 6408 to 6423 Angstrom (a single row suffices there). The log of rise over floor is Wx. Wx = -1.5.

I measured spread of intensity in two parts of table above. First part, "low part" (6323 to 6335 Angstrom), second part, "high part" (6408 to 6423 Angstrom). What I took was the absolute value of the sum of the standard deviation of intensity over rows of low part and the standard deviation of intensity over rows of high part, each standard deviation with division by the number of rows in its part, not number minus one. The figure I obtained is 1.5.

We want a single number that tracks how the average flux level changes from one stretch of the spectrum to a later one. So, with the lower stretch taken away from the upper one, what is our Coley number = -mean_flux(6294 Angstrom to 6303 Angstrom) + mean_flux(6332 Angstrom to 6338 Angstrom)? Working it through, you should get -1.6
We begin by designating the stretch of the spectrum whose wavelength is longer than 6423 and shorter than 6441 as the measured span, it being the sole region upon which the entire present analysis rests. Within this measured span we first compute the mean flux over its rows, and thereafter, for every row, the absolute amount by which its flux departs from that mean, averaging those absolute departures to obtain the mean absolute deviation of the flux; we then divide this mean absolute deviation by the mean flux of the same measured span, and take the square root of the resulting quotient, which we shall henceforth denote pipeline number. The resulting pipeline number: 0.15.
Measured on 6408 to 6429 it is 0.24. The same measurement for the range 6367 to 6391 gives 0.18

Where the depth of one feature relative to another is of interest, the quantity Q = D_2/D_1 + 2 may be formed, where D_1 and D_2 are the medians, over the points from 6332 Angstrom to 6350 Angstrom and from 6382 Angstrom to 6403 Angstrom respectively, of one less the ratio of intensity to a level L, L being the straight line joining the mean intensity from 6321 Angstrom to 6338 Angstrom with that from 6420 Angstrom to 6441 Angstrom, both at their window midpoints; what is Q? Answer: 2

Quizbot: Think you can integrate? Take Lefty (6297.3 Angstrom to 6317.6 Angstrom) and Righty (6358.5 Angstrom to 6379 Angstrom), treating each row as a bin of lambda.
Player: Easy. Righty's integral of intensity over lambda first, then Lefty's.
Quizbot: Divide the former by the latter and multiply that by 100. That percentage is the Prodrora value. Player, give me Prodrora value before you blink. 102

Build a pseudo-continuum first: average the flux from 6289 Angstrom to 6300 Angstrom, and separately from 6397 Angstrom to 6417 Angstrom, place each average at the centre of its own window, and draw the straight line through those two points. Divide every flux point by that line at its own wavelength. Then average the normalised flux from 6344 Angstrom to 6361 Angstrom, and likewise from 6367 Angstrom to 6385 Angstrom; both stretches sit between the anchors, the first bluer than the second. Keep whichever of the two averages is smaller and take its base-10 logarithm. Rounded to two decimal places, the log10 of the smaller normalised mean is -0.02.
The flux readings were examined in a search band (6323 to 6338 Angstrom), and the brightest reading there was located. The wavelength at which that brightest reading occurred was 6333.65 Angstrom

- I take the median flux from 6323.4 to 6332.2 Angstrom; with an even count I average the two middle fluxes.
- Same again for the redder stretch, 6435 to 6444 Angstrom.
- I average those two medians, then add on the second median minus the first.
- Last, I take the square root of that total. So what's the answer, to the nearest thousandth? 3.711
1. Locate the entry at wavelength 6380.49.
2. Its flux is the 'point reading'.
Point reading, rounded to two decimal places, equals 13.72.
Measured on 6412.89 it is 13.64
